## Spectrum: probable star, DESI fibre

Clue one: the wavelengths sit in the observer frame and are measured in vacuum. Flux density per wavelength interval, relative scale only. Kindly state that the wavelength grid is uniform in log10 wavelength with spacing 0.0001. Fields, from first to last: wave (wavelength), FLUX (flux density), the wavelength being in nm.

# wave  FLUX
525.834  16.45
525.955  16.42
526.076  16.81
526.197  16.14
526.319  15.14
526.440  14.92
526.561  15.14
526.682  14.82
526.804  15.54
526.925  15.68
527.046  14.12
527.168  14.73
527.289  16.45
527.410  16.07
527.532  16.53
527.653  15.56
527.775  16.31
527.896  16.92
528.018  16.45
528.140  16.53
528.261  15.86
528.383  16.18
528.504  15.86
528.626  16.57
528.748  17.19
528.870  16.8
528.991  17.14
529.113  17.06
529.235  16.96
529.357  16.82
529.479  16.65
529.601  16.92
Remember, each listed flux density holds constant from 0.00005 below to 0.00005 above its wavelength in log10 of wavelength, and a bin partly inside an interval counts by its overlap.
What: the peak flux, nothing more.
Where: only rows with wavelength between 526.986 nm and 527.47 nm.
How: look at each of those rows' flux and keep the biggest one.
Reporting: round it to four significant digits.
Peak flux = 16.45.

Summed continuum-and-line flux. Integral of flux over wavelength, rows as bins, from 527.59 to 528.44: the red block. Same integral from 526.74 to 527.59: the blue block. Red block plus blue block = 27.1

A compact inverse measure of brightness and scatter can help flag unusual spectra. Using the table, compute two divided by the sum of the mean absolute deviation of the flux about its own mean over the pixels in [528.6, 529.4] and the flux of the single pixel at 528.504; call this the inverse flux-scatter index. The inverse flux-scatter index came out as 0.125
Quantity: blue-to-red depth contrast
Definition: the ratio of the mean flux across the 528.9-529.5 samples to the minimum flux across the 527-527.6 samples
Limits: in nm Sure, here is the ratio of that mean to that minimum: 1.20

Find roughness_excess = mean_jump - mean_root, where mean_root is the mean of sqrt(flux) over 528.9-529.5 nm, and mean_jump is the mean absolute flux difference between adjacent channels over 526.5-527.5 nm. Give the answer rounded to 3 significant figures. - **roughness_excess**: -3.34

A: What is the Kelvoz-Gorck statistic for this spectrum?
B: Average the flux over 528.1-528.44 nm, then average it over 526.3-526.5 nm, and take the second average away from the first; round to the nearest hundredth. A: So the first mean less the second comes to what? 1.16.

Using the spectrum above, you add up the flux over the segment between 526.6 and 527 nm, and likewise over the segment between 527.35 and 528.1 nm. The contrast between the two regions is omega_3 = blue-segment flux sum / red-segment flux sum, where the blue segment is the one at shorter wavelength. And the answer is 0.47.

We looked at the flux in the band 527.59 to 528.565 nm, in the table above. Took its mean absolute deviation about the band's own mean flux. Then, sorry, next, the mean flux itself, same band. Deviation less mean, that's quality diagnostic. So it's -15.9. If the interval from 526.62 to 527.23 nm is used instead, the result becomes -14.5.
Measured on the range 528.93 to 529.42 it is -16.9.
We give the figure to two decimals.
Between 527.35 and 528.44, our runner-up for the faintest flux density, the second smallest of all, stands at 15.86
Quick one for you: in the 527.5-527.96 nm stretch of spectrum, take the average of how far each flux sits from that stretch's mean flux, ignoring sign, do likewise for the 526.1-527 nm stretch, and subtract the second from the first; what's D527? 0.01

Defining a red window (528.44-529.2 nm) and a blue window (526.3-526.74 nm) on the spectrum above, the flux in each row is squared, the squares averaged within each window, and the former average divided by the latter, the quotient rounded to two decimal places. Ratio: 1.25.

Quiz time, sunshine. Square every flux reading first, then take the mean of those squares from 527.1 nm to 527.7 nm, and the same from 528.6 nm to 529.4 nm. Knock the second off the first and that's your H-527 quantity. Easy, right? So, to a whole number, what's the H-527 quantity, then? -35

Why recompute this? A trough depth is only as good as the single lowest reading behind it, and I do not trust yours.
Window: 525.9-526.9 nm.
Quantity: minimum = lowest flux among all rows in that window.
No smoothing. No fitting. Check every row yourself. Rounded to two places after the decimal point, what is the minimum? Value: 14.82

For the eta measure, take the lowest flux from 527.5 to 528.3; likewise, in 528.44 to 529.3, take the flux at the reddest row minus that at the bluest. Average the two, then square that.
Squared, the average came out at 69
